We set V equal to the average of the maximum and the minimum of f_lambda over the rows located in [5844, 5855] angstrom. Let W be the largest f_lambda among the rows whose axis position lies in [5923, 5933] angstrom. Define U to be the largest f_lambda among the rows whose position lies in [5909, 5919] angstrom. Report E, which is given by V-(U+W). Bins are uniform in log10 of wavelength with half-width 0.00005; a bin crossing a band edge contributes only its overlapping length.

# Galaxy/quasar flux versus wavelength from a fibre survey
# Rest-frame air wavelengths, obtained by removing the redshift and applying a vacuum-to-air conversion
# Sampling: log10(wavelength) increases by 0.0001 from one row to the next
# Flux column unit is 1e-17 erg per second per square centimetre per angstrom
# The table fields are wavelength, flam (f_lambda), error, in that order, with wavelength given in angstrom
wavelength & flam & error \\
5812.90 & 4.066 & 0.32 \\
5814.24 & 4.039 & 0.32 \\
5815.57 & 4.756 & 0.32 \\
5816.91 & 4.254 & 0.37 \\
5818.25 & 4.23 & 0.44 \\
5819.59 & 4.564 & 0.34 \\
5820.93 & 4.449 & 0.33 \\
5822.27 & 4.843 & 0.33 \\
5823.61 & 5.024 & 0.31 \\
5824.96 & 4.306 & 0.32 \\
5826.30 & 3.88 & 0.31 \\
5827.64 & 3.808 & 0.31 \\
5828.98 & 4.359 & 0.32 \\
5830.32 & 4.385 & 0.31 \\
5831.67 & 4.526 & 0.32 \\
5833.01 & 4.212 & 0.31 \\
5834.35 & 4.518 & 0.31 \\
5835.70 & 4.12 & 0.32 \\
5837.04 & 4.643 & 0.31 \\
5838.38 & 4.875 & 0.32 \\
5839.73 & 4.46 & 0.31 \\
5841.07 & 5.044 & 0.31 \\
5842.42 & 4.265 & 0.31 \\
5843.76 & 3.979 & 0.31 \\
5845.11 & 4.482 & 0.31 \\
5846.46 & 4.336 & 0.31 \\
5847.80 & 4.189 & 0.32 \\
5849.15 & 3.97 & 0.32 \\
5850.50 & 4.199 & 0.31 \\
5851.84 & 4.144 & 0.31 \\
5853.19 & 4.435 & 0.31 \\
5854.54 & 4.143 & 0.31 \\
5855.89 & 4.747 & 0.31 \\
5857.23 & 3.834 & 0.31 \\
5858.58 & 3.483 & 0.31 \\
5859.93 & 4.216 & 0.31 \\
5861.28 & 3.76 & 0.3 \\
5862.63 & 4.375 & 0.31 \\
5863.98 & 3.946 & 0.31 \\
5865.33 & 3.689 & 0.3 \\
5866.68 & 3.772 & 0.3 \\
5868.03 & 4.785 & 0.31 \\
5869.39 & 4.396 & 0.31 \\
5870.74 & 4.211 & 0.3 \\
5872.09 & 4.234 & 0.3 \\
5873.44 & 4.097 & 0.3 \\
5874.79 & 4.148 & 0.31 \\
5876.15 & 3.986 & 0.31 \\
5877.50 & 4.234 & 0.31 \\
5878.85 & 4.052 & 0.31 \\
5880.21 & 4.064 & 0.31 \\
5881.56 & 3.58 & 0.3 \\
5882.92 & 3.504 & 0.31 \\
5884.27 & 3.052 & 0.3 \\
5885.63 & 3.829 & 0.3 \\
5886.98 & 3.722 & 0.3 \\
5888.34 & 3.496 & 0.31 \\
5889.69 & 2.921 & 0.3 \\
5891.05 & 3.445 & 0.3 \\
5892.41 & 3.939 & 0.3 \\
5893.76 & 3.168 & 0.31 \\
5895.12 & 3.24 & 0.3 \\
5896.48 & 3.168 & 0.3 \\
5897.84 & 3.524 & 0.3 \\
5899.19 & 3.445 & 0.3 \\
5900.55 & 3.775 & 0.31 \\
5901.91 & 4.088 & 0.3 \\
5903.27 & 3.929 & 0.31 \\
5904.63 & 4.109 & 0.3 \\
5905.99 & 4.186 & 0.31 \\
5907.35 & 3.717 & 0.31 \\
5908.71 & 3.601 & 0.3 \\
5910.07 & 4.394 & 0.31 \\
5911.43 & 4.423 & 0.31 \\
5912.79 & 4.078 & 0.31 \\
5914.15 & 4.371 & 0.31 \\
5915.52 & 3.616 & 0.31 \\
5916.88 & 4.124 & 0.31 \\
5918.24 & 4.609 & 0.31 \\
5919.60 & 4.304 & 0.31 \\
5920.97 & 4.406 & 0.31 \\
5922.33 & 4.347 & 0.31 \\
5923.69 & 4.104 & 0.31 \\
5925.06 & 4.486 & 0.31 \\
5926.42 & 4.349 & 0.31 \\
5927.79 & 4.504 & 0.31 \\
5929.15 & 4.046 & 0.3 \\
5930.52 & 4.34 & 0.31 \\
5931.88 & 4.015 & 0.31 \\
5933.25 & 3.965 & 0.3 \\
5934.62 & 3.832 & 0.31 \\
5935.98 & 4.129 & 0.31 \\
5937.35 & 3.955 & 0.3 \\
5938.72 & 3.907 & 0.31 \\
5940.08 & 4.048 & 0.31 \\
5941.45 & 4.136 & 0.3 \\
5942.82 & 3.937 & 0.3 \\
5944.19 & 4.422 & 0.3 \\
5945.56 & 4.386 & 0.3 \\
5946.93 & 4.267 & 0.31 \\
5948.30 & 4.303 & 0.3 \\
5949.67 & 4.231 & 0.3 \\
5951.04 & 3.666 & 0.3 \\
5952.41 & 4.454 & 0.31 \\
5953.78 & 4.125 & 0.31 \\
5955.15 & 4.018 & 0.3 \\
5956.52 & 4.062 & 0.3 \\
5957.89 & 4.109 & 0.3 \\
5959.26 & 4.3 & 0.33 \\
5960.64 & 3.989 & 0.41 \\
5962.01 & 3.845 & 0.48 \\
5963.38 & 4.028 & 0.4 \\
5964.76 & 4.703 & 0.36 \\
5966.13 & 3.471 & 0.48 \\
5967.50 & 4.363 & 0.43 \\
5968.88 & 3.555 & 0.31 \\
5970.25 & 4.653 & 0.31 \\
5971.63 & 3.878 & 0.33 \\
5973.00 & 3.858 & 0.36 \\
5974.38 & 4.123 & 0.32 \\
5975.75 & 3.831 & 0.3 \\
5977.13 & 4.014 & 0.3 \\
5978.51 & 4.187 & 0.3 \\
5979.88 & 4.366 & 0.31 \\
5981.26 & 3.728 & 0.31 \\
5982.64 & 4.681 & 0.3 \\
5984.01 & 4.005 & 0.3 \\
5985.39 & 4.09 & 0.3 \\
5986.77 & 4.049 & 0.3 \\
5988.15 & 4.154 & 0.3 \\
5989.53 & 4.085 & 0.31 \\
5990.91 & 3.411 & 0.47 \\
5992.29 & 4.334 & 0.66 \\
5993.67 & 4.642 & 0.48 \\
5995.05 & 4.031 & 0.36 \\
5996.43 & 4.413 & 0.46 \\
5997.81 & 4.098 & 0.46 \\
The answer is -4.9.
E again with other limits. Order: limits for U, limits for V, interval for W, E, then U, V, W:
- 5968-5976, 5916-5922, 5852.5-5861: -5.0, 4.653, 4.37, 4.747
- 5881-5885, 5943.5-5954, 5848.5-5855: -4.0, 3.58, 4.06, 4.435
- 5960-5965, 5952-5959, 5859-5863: -4.8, 4.703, 4.24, 4.375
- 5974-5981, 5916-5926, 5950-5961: -4.5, 4.366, 4.36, 4.454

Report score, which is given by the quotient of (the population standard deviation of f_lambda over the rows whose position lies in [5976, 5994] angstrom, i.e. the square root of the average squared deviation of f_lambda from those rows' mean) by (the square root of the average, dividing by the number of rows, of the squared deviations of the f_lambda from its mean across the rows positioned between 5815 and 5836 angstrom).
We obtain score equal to 1.04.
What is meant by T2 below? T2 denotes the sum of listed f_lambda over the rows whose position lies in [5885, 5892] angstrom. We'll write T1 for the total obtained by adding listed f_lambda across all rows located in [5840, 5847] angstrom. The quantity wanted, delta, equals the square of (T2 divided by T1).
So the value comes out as 0.62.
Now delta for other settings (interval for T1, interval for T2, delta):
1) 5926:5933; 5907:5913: 0.90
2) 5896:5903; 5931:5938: 1.22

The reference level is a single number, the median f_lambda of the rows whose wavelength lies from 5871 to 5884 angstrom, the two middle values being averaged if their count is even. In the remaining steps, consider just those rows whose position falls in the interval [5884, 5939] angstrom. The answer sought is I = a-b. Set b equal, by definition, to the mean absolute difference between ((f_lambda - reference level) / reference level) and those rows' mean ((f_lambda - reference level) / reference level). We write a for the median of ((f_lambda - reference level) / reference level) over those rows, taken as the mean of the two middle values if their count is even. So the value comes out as -0.11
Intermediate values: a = -0.02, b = 0.086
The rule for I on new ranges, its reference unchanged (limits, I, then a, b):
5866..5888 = -0.08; 0.00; 0.074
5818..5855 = 0.01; 0.07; 0.060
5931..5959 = -0.03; 0.01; 0.039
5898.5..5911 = -0.09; -0.03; 0.062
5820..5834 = 0.01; 0.08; 0.066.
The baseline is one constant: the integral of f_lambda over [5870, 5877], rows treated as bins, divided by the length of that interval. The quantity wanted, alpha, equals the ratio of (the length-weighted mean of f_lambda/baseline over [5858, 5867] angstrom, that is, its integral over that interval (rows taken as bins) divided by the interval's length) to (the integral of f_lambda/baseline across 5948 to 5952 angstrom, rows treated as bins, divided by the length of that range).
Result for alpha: 0.96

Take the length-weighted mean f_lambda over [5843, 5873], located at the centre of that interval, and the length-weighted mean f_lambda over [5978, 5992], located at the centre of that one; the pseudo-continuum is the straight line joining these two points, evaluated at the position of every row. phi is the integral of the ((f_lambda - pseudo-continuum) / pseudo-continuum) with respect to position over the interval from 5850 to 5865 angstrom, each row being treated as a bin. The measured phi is -0.2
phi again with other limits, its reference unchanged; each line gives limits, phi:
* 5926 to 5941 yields -0.1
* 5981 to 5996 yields 0.2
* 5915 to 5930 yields 0.6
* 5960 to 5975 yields -0.2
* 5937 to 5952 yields 0.1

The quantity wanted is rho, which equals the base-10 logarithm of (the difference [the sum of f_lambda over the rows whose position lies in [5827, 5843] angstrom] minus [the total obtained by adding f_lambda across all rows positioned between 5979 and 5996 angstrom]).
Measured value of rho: 0.6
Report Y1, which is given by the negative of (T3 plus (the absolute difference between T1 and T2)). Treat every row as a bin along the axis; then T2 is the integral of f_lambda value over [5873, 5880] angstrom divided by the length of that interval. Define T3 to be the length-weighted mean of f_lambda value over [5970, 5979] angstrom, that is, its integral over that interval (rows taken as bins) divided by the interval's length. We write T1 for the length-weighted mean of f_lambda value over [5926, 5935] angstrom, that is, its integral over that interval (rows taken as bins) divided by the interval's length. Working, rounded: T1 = 4.15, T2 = 4.10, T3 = 4.04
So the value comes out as -4.10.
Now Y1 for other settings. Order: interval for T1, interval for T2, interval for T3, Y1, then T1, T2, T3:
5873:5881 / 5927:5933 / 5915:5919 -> -4.27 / 4.09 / 4.21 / 4.15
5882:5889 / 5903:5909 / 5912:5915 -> -4.60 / 3.52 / 3.93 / 4.19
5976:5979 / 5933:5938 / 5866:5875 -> -4.31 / 4.05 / 3.97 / 4.24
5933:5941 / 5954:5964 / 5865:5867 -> -3.81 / 3.98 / 4.06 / 3.73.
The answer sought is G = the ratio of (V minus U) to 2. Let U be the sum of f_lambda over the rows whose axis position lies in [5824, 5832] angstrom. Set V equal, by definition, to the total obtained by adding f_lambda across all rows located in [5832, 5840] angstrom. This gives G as 0.78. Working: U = 25.3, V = 26.8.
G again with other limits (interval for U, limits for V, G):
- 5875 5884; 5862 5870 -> 0.77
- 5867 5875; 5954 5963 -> -0.77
